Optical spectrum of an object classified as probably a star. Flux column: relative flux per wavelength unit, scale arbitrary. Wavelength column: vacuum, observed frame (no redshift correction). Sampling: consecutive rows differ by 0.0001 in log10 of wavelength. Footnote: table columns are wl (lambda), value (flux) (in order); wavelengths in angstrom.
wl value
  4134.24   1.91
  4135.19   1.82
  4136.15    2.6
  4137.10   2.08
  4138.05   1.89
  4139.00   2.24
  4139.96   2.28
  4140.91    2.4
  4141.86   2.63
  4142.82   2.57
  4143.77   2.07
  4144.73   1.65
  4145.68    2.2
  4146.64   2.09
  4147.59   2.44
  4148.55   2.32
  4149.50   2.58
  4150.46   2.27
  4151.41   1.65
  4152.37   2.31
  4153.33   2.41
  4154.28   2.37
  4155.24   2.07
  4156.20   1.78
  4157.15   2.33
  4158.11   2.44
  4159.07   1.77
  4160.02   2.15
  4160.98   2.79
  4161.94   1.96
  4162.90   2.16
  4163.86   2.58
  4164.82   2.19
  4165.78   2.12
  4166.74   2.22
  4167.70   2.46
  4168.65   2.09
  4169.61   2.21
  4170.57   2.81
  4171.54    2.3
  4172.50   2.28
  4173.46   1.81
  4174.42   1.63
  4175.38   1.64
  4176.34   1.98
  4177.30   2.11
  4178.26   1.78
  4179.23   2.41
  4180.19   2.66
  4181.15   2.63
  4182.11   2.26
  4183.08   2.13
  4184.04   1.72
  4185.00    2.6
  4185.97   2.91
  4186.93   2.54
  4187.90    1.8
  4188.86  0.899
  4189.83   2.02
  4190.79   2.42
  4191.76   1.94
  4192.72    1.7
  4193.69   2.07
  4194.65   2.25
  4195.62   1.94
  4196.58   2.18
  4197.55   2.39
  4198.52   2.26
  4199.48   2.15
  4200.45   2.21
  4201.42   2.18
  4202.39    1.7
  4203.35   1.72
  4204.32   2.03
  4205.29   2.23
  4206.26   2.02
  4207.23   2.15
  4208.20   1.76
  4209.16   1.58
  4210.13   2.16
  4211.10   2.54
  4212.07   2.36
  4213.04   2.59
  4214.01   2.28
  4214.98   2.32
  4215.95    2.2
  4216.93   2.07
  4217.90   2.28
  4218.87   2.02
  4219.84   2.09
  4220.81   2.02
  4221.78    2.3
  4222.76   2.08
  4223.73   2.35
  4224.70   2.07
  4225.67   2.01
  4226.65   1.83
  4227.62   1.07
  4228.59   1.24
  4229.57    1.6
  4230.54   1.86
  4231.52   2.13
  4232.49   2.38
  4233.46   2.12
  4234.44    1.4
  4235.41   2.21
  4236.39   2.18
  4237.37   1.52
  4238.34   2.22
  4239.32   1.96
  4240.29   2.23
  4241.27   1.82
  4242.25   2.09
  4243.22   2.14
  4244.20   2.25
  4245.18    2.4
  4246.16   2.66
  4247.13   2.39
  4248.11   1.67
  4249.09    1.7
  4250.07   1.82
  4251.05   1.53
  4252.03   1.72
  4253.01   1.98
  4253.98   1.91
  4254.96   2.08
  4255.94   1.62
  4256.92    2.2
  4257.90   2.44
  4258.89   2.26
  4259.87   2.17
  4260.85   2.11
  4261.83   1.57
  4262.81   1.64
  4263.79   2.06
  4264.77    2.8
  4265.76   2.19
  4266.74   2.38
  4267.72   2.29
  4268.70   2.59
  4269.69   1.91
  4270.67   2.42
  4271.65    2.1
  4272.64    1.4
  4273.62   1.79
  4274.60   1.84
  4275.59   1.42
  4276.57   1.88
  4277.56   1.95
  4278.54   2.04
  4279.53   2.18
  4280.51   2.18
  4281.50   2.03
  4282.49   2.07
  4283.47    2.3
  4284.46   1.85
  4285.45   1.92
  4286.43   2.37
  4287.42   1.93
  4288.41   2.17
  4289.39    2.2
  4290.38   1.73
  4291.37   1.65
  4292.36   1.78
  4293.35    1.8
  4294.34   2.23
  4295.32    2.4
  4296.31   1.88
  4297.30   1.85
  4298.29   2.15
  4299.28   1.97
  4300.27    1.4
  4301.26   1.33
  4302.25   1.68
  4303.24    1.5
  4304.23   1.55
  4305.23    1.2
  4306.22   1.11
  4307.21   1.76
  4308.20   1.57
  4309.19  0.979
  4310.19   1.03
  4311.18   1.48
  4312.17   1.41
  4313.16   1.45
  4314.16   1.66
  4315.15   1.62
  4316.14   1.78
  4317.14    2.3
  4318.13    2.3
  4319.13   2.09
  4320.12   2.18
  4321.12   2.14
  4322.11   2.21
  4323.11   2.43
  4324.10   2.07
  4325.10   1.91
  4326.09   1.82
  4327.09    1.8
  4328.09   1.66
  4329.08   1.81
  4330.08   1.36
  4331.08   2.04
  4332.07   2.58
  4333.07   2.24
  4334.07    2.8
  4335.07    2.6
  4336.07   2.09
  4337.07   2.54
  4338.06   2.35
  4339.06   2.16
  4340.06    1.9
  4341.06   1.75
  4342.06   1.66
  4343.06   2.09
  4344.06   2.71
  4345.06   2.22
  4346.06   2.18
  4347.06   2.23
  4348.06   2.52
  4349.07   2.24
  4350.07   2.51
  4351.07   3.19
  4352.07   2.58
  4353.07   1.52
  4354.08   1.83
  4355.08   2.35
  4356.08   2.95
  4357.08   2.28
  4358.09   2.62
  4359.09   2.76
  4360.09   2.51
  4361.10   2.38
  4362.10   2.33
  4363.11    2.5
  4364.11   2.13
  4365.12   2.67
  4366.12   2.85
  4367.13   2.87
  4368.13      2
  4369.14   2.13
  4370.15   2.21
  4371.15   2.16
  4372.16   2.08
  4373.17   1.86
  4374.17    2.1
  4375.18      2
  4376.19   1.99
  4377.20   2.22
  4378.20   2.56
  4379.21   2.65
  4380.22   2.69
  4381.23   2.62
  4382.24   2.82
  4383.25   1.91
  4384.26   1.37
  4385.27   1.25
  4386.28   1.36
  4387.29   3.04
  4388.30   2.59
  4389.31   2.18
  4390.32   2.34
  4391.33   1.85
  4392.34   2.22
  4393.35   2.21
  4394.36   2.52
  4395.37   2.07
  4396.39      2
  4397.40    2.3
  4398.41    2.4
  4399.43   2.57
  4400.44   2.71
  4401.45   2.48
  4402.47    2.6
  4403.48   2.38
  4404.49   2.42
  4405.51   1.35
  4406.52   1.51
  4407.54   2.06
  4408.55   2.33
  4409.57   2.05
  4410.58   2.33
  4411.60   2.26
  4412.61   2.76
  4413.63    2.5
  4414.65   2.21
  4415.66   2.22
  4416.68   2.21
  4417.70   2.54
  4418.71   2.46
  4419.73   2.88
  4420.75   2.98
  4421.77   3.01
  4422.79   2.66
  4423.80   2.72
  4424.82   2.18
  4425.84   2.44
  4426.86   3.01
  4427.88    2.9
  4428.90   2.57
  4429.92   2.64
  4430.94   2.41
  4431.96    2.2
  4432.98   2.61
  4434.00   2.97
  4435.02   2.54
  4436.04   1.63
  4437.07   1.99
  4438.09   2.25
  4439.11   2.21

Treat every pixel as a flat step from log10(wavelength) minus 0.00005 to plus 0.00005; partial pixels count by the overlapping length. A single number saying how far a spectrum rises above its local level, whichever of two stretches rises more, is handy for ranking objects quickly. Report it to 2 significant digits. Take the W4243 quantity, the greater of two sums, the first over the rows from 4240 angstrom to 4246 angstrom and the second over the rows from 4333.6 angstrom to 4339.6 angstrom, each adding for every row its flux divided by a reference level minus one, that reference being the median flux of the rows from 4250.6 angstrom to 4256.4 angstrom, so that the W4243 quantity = 2.0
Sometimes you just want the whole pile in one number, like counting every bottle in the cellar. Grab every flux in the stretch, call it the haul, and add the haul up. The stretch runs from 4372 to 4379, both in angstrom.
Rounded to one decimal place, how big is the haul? 14.8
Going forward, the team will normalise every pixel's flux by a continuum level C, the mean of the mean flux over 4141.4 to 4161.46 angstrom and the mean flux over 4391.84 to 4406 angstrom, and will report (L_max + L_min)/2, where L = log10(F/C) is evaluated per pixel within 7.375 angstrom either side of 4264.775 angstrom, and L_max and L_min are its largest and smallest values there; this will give -0.034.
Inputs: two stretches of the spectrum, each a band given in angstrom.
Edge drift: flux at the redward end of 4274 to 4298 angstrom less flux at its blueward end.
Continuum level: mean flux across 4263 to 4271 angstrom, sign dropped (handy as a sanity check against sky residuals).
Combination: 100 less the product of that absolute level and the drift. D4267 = 100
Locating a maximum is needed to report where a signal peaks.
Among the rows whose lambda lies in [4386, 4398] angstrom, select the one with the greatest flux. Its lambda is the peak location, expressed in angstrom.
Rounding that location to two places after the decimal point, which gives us 4387.29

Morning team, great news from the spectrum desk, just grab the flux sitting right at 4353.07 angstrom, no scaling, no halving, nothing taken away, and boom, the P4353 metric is 1.52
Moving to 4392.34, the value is 2.22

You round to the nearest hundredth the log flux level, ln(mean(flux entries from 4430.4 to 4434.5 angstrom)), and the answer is 0.94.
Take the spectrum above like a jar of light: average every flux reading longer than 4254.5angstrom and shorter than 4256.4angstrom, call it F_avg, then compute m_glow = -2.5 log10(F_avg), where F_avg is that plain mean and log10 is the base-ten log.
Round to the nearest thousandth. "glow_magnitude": -0.668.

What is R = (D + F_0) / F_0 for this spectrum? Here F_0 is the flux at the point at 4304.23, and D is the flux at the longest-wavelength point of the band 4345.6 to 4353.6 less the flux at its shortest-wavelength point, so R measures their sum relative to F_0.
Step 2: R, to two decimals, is 0.57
